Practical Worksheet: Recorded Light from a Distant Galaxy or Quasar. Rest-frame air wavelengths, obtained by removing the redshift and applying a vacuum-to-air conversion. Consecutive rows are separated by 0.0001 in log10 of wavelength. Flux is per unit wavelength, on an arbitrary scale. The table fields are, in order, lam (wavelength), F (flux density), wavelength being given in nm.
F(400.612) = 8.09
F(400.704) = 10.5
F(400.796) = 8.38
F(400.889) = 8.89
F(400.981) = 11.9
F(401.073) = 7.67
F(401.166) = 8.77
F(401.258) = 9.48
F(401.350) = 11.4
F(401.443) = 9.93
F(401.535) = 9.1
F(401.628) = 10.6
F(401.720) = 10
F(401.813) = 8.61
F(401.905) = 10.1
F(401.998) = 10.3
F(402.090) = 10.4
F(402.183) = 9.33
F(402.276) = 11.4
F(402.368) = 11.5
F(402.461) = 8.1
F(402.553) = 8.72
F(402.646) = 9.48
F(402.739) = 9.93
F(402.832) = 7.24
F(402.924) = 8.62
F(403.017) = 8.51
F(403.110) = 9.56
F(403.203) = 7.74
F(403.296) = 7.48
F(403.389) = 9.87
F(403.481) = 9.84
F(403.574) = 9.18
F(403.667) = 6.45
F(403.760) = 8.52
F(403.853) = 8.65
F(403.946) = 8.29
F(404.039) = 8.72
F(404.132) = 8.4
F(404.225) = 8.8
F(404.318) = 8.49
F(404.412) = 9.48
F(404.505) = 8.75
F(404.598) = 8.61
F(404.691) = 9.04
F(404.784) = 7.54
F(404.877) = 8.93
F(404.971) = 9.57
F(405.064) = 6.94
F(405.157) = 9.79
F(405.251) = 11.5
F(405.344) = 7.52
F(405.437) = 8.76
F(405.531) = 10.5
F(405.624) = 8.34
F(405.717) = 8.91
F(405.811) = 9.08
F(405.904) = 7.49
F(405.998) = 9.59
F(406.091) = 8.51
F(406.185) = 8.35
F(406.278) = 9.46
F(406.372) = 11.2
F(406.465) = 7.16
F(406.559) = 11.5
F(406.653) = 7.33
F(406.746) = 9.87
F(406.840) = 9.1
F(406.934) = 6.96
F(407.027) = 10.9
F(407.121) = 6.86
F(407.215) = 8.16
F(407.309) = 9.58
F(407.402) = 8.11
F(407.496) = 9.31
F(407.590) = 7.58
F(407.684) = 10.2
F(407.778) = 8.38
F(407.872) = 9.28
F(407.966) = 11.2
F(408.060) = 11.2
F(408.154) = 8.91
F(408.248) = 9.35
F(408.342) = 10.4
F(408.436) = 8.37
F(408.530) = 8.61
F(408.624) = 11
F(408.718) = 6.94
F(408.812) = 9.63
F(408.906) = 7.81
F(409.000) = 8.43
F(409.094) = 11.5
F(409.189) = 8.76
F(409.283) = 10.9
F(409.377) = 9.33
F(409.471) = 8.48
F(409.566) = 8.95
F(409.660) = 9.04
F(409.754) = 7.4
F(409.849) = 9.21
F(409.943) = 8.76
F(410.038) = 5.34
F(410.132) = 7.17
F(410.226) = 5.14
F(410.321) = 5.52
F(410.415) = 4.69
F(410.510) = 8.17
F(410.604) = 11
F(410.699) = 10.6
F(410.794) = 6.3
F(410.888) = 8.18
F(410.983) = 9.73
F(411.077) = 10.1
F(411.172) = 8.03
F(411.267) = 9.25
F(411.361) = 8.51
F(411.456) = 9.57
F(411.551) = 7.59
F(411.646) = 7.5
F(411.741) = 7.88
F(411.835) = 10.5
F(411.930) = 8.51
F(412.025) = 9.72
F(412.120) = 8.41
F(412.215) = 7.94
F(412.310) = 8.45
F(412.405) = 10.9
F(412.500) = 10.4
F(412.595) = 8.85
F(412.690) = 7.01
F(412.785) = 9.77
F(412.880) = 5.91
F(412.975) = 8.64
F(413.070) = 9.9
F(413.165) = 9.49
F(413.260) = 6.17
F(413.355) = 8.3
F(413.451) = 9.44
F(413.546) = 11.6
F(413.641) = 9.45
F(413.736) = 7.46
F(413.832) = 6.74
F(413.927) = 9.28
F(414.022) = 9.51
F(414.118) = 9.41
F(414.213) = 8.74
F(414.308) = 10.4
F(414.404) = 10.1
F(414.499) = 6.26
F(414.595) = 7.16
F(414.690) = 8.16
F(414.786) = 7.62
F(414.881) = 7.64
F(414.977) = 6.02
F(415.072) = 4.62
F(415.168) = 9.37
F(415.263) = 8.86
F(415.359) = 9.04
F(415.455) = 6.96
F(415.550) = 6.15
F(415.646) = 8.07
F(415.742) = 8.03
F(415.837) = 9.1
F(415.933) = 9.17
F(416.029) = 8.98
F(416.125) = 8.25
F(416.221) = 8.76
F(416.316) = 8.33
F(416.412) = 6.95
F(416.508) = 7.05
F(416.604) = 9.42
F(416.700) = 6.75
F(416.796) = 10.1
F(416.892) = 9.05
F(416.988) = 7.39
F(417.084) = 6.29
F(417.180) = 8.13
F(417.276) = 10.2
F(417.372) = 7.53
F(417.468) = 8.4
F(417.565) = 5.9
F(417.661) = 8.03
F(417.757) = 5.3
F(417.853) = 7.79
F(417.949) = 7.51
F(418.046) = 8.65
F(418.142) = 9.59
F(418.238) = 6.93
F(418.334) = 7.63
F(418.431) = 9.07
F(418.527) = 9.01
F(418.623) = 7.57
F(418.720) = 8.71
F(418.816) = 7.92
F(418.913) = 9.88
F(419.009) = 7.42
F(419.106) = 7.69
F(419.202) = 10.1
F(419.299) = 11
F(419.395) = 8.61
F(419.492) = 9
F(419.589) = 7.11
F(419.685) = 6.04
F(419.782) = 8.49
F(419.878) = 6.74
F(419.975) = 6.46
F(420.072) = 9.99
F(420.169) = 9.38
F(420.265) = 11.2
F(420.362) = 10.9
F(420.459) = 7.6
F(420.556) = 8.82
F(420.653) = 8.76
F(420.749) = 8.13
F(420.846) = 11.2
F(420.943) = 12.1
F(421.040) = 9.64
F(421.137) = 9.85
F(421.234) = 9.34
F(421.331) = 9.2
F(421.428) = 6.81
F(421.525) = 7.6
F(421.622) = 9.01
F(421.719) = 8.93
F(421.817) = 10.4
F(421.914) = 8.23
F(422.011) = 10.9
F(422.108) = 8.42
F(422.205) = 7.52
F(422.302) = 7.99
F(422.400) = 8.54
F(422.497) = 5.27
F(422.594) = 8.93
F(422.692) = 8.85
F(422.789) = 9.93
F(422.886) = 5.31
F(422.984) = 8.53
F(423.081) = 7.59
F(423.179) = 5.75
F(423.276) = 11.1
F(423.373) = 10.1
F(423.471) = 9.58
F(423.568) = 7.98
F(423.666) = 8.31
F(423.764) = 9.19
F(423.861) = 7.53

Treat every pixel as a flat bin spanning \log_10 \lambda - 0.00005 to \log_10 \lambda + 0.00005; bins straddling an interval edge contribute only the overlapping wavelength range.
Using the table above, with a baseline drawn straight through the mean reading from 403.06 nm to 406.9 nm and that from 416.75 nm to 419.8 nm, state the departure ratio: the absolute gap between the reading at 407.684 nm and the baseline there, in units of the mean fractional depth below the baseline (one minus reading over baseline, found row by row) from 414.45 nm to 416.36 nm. 25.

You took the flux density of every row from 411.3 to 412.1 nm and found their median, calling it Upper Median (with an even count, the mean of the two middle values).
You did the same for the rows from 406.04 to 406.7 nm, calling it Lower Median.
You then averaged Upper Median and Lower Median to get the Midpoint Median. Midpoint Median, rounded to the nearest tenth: 8.5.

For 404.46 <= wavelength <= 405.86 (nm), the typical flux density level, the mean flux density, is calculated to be 8.9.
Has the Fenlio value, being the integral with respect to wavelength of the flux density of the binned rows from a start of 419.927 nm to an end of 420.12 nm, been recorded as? 1.59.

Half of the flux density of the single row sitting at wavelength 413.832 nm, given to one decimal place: 3.4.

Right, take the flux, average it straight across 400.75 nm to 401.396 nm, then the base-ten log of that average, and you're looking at 0.98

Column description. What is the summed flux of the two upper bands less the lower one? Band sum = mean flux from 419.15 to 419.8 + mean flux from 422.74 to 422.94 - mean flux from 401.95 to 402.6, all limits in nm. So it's 6.3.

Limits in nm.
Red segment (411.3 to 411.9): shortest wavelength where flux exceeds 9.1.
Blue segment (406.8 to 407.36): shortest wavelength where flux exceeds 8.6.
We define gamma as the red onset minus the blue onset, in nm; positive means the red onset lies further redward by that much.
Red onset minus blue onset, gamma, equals 4.62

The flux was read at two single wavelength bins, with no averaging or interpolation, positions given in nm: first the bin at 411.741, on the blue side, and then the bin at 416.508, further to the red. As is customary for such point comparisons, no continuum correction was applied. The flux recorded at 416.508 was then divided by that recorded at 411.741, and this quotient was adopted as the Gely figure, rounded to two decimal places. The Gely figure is 0.89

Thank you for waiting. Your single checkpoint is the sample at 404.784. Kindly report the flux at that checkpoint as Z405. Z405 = 7.54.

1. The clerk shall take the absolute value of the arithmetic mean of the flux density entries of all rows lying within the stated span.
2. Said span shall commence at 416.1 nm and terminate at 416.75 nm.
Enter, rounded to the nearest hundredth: 7.93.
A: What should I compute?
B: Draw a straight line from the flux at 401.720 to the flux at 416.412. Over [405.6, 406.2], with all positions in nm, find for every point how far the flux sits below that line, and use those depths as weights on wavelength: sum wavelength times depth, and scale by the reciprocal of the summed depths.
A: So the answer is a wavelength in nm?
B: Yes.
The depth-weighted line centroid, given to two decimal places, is 405.90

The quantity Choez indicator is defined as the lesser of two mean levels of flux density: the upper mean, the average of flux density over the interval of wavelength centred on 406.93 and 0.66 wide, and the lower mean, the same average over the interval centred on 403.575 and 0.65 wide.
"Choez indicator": 8.5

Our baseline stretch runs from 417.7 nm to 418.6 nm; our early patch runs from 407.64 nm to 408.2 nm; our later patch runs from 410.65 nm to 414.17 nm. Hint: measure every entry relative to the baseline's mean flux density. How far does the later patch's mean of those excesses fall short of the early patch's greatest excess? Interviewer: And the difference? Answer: 2.4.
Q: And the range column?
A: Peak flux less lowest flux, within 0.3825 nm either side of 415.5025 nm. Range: 3.2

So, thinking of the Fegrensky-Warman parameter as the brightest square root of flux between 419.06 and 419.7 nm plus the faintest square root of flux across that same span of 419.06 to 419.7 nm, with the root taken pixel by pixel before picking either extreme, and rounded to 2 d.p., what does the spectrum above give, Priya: 5.77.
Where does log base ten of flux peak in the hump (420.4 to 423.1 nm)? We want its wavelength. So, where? 420.943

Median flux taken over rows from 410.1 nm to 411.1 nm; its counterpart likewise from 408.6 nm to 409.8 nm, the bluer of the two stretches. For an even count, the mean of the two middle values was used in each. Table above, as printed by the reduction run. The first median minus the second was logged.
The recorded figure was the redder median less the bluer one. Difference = -0.78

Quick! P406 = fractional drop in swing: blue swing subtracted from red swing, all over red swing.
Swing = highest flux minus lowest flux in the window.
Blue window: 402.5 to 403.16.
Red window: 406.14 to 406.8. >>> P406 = 0.4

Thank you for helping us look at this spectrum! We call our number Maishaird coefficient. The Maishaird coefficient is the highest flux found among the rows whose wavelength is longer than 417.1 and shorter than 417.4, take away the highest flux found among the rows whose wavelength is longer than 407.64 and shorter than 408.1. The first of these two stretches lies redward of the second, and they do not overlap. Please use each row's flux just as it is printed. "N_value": -1.0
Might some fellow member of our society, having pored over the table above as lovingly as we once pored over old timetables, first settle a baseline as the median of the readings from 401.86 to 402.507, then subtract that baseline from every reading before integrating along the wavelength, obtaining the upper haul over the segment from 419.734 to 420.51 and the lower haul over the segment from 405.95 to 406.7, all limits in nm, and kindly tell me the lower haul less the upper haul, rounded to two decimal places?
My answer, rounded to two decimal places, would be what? 0.26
